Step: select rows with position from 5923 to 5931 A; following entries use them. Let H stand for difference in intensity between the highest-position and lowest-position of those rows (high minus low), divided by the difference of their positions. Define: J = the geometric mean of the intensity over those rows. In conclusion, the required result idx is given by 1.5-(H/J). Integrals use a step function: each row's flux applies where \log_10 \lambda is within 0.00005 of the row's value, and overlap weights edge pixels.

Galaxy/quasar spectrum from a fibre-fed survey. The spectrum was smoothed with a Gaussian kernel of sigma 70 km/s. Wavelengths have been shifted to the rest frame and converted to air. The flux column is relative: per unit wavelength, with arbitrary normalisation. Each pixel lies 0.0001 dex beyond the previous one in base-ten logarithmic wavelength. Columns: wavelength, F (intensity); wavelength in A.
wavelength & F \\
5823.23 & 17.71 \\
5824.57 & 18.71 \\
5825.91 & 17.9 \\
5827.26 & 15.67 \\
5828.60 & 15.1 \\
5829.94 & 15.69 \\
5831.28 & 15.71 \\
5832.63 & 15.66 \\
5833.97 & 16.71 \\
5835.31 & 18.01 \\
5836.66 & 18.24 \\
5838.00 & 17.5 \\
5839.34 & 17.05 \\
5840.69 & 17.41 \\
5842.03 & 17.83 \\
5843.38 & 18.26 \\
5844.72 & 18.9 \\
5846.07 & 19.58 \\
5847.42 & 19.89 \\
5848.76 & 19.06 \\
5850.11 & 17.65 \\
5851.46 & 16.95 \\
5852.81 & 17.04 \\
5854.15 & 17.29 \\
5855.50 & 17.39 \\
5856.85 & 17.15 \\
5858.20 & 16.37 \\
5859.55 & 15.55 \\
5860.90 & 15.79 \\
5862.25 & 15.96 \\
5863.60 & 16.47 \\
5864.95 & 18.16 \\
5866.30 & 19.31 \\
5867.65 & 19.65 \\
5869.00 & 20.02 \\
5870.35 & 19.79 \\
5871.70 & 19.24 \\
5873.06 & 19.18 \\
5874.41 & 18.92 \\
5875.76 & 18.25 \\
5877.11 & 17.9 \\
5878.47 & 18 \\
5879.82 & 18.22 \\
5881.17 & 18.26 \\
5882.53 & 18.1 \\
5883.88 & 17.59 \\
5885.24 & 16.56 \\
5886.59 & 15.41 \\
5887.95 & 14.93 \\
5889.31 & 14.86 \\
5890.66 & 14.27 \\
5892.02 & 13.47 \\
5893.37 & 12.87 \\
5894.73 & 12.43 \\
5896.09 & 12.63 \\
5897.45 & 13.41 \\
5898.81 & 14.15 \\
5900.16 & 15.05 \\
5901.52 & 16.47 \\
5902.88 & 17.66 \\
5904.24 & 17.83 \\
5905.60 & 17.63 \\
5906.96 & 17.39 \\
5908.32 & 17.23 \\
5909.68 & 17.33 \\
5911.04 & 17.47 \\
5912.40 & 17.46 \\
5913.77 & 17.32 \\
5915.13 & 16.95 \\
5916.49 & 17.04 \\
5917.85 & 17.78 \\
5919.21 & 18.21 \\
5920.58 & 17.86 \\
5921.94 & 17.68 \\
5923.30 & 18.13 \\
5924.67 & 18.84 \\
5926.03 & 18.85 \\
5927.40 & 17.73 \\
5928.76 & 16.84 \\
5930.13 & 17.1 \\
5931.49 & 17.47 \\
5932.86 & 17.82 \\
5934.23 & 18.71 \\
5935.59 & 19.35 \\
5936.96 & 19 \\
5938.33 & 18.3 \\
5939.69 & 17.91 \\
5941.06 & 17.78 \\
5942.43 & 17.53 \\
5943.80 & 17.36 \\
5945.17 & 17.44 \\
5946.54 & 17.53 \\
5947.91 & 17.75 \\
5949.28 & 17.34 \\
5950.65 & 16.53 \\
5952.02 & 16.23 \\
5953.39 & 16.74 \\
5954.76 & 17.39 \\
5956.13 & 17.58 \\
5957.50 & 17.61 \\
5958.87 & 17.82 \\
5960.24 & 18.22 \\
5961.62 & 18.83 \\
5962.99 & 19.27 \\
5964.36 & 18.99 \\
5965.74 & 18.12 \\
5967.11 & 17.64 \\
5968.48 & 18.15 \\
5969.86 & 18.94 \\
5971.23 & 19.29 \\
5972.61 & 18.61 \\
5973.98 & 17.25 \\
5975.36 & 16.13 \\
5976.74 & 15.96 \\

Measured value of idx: 1.508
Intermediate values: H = -0.15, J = 17.9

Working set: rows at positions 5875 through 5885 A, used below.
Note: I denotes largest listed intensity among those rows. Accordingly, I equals 18.26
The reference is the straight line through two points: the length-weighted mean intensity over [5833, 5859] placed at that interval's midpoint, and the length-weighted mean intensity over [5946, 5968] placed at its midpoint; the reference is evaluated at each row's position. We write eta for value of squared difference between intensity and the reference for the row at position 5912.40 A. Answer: 0.1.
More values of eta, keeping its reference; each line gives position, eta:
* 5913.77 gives 0.2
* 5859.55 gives 4.9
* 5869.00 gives 5.1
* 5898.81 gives 13.0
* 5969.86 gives 1.5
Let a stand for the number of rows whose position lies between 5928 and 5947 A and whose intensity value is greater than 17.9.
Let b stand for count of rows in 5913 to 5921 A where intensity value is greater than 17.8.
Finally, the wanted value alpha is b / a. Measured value 0.4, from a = 5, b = 2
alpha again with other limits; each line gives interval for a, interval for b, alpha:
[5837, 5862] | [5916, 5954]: 2.2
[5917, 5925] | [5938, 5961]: 1.3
